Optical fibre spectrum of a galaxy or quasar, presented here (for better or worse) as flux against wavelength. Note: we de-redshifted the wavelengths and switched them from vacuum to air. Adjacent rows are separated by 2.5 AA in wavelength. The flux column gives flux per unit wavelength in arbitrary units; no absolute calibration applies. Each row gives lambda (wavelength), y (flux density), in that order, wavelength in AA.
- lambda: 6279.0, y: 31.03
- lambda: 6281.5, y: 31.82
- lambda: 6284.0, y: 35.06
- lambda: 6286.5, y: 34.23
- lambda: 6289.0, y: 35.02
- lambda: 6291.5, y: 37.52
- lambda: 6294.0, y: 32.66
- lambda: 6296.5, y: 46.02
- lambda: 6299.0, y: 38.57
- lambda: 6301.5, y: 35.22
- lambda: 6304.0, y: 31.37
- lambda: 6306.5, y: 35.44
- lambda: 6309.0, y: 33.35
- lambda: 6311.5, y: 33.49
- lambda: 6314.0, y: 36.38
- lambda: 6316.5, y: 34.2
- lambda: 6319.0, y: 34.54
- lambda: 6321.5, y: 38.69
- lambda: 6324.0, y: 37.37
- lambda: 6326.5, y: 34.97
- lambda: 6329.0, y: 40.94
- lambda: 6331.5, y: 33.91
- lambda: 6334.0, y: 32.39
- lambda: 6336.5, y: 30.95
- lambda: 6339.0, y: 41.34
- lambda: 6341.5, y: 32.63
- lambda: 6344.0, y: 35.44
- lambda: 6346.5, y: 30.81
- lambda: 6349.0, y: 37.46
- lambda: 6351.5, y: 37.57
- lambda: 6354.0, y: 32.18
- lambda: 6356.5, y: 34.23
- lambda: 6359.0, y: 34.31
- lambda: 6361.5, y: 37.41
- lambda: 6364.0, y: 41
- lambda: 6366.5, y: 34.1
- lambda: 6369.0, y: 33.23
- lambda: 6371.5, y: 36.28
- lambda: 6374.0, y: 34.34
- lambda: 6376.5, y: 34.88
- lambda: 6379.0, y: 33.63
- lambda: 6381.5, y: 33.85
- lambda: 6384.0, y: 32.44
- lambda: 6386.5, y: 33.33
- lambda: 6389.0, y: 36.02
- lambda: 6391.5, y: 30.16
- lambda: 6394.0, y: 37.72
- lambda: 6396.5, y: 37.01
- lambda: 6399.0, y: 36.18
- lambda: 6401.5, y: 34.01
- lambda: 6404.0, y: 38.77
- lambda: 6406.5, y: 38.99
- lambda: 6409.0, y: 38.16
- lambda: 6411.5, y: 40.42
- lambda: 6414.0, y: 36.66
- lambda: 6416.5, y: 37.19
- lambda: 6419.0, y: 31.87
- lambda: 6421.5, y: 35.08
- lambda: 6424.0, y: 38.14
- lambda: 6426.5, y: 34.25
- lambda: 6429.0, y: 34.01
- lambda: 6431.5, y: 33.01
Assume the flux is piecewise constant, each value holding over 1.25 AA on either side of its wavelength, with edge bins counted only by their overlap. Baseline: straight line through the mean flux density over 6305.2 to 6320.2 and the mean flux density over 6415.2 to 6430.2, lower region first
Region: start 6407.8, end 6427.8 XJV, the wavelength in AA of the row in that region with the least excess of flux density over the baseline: 6419.0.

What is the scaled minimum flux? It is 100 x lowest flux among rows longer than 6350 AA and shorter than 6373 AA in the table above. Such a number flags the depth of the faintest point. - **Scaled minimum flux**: 3218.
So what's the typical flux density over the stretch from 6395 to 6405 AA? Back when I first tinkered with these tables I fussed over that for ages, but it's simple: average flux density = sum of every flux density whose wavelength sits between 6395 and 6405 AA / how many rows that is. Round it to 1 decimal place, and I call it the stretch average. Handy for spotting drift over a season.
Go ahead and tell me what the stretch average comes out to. 36.5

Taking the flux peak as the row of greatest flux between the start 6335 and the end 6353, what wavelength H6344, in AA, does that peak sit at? 6339.0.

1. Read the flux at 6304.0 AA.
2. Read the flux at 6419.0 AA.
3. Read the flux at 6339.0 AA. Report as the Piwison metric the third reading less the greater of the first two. 9.5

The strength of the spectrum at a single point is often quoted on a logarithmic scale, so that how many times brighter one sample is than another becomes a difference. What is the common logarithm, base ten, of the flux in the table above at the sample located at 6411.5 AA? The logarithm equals 1.61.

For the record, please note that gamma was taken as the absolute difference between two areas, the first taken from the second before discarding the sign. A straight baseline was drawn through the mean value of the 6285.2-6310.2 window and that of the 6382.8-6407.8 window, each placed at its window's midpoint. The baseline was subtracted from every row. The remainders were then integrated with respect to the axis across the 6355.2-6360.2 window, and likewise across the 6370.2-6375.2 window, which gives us 5.6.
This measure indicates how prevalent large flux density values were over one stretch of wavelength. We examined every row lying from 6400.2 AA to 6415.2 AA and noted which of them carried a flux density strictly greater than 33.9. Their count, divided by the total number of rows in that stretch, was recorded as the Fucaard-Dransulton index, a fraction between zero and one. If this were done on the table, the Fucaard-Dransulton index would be 1.0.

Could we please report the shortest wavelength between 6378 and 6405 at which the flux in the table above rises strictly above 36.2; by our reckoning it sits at 6394.0 AA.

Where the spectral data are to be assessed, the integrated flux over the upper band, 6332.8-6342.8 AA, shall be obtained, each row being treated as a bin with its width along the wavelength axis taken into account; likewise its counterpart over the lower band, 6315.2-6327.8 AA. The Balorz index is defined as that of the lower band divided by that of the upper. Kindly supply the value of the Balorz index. 1.3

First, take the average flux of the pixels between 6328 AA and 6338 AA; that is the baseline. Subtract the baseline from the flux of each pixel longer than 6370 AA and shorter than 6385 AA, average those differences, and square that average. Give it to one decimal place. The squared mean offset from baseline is 0.1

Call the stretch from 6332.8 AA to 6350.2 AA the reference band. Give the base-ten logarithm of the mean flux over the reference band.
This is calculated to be 1.54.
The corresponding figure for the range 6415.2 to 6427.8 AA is 1.55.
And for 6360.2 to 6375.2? 1.56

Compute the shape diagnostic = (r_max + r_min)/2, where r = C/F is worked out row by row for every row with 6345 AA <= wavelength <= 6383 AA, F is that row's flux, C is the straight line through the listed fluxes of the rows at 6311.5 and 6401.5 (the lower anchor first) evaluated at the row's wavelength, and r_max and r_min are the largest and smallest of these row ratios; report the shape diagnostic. 0.96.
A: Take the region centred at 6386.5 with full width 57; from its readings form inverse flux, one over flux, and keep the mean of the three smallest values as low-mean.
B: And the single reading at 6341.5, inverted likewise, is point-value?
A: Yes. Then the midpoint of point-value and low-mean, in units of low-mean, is 1.11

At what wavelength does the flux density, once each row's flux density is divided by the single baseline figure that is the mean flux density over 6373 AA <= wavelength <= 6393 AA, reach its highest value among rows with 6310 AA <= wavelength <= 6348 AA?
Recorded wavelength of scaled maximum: 6339.0 AA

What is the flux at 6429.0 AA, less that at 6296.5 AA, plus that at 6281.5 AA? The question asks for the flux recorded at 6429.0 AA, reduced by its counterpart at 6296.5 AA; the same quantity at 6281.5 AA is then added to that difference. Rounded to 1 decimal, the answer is 19.8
